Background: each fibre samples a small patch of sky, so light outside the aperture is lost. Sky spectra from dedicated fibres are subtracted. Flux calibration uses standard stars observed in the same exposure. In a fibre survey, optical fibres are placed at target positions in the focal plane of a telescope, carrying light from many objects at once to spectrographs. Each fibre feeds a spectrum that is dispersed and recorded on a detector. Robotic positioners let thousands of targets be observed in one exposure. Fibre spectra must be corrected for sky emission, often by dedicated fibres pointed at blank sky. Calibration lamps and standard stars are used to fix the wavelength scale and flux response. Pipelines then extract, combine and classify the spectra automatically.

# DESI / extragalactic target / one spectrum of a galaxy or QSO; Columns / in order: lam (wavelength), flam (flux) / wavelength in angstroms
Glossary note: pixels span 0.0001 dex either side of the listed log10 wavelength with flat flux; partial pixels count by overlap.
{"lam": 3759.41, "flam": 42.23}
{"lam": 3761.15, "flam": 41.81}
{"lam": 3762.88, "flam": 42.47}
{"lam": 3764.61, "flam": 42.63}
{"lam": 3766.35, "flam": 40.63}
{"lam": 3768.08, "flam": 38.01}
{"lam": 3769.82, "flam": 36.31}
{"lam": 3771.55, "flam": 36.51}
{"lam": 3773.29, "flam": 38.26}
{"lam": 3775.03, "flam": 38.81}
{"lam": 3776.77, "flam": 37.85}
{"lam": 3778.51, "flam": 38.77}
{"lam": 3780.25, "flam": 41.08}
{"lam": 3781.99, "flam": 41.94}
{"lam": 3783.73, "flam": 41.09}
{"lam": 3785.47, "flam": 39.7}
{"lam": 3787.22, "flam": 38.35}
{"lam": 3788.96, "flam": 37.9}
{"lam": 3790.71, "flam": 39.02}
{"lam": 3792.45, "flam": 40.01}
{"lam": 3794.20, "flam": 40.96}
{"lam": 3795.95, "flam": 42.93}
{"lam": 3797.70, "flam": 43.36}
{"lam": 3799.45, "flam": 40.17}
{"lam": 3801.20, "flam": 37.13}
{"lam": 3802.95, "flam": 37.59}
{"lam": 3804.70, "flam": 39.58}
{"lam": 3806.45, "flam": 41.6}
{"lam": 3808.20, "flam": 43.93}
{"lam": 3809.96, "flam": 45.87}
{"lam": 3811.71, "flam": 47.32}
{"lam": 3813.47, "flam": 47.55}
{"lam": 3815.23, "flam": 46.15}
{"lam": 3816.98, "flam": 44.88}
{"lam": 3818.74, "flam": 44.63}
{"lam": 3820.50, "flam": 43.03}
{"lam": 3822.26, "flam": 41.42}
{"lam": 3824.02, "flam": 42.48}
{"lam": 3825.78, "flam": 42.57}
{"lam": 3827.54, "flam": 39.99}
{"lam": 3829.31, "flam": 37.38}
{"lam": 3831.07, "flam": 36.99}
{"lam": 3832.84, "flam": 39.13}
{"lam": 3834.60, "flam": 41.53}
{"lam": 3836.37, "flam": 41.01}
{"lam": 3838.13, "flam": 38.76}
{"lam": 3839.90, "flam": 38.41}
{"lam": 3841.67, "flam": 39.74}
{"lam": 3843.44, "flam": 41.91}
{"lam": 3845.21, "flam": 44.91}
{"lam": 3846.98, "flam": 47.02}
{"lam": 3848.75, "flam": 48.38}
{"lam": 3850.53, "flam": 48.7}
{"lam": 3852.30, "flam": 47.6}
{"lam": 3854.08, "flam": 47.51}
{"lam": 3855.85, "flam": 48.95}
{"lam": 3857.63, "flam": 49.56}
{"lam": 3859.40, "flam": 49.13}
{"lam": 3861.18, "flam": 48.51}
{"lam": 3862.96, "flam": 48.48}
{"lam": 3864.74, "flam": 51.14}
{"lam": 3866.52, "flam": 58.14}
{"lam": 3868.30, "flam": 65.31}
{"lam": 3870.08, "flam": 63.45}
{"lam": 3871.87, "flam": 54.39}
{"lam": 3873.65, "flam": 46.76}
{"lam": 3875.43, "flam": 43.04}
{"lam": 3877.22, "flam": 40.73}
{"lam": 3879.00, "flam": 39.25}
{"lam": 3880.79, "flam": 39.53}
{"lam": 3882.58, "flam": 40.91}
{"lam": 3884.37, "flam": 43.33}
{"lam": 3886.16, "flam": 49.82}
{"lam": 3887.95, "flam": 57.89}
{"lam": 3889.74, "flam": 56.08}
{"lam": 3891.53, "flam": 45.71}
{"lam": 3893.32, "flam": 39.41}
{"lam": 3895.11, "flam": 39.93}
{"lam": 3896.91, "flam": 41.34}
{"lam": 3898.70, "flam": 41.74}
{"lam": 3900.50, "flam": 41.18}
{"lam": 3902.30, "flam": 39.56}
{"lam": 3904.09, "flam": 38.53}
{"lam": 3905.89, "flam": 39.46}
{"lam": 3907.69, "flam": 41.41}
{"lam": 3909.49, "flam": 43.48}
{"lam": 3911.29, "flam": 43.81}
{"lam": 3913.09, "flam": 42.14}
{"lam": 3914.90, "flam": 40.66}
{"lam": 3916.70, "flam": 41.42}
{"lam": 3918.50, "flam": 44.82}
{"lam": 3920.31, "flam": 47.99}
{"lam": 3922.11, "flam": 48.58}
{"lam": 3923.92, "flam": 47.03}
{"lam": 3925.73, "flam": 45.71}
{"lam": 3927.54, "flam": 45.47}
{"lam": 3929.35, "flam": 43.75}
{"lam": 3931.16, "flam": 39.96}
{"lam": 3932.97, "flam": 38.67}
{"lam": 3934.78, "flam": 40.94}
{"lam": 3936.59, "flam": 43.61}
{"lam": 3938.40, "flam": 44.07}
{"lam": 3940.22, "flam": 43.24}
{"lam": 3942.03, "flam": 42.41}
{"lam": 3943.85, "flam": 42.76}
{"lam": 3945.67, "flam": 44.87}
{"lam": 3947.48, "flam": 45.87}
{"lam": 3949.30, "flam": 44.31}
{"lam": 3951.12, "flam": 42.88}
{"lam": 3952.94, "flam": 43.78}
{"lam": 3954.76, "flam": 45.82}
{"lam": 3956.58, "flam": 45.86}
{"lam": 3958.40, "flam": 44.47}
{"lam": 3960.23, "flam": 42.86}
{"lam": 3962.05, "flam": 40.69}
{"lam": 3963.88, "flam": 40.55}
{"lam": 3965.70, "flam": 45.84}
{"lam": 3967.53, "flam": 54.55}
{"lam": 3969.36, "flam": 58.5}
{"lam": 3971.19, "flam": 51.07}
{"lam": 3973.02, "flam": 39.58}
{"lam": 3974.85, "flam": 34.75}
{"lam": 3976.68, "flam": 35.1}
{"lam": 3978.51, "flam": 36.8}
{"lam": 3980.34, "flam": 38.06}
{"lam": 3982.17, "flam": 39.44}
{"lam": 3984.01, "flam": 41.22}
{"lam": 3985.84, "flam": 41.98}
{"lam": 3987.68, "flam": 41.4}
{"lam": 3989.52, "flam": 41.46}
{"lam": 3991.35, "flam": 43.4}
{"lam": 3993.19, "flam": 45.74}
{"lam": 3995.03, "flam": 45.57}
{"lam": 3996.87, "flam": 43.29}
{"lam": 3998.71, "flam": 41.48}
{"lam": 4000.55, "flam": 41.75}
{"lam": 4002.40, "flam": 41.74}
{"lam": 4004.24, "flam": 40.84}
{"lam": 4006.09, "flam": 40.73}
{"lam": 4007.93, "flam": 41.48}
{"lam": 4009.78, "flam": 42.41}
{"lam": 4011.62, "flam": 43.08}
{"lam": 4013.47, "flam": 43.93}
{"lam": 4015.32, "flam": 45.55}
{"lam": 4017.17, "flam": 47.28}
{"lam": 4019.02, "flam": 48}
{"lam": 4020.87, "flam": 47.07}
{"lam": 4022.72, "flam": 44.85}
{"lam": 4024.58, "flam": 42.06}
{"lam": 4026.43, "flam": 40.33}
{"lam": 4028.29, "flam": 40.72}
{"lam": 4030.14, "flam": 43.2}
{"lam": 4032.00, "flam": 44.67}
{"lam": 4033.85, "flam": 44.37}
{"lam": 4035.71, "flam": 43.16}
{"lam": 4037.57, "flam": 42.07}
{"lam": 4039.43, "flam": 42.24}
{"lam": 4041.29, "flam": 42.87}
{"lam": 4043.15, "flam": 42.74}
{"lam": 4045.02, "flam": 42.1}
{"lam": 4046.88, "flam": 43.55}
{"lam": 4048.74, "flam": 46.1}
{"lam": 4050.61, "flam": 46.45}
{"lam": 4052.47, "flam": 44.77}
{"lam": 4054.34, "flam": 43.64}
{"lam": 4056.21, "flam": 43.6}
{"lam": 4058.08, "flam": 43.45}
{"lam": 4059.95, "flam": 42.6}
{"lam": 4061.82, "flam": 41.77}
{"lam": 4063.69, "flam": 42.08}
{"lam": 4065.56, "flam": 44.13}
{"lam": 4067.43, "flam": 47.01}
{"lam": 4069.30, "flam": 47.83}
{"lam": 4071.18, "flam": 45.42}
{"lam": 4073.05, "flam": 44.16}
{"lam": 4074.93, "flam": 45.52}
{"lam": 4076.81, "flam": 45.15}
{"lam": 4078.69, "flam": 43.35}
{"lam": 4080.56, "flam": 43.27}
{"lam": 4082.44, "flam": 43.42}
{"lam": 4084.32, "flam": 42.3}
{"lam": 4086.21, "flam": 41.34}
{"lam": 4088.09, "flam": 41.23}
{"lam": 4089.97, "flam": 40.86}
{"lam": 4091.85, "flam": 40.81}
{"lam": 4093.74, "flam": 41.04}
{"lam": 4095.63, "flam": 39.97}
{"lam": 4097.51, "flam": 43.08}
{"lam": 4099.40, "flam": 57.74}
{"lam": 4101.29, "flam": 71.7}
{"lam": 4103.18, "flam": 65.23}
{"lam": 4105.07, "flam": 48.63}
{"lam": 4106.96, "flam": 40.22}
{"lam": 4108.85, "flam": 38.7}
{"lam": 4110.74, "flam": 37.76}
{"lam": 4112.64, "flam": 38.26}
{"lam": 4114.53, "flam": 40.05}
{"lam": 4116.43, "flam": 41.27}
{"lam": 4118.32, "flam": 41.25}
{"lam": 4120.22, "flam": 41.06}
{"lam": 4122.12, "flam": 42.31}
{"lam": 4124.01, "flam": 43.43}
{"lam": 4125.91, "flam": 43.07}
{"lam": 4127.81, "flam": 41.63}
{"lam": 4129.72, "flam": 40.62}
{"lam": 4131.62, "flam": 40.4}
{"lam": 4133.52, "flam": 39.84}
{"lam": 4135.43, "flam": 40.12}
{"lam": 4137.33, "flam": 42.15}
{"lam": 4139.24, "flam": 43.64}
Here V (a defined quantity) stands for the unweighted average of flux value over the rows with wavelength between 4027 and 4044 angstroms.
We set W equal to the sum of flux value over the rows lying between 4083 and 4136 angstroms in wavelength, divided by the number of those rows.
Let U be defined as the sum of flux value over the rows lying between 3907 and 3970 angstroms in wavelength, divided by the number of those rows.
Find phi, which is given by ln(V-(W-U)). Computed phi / 3.77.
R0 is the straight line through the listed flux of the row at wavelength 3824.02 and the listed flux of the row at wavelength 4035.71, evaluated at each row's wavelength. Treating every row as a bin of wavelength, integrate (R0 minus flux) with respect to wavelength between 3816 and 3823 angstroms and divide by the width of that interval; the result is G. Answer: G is -1.1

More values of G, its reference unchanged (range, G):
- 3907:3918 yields 0.5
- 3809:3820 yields -3.5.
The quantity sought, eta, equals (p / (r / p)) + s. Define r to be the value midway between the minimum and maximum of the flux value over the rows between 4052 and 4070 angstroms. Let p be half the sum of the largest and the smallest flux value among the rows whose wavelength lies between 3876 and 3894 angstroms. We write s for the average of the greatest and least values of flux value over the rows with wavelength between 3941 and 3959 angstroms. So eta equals 97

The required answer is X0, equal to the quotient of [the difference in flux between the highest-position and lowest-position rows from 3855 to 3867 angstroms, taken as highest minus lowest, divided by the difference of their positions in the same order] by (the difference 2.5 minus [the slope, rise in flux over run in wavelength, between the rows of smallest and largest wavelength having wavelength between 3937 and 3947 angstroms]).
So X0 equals 0.4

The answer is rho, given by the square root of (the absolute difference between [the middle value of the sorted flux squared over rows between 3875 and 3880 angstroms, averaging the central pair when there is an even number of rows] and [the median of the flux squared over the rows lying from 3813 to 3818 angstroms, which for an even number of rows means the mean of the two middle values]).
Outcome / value 22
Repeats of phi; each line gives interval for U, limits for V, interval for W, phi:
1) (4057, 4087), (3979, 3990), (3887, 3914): 3.72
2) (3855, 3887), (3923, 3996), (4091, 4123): 3.85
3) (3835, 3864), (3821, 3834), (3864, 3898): 3.62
